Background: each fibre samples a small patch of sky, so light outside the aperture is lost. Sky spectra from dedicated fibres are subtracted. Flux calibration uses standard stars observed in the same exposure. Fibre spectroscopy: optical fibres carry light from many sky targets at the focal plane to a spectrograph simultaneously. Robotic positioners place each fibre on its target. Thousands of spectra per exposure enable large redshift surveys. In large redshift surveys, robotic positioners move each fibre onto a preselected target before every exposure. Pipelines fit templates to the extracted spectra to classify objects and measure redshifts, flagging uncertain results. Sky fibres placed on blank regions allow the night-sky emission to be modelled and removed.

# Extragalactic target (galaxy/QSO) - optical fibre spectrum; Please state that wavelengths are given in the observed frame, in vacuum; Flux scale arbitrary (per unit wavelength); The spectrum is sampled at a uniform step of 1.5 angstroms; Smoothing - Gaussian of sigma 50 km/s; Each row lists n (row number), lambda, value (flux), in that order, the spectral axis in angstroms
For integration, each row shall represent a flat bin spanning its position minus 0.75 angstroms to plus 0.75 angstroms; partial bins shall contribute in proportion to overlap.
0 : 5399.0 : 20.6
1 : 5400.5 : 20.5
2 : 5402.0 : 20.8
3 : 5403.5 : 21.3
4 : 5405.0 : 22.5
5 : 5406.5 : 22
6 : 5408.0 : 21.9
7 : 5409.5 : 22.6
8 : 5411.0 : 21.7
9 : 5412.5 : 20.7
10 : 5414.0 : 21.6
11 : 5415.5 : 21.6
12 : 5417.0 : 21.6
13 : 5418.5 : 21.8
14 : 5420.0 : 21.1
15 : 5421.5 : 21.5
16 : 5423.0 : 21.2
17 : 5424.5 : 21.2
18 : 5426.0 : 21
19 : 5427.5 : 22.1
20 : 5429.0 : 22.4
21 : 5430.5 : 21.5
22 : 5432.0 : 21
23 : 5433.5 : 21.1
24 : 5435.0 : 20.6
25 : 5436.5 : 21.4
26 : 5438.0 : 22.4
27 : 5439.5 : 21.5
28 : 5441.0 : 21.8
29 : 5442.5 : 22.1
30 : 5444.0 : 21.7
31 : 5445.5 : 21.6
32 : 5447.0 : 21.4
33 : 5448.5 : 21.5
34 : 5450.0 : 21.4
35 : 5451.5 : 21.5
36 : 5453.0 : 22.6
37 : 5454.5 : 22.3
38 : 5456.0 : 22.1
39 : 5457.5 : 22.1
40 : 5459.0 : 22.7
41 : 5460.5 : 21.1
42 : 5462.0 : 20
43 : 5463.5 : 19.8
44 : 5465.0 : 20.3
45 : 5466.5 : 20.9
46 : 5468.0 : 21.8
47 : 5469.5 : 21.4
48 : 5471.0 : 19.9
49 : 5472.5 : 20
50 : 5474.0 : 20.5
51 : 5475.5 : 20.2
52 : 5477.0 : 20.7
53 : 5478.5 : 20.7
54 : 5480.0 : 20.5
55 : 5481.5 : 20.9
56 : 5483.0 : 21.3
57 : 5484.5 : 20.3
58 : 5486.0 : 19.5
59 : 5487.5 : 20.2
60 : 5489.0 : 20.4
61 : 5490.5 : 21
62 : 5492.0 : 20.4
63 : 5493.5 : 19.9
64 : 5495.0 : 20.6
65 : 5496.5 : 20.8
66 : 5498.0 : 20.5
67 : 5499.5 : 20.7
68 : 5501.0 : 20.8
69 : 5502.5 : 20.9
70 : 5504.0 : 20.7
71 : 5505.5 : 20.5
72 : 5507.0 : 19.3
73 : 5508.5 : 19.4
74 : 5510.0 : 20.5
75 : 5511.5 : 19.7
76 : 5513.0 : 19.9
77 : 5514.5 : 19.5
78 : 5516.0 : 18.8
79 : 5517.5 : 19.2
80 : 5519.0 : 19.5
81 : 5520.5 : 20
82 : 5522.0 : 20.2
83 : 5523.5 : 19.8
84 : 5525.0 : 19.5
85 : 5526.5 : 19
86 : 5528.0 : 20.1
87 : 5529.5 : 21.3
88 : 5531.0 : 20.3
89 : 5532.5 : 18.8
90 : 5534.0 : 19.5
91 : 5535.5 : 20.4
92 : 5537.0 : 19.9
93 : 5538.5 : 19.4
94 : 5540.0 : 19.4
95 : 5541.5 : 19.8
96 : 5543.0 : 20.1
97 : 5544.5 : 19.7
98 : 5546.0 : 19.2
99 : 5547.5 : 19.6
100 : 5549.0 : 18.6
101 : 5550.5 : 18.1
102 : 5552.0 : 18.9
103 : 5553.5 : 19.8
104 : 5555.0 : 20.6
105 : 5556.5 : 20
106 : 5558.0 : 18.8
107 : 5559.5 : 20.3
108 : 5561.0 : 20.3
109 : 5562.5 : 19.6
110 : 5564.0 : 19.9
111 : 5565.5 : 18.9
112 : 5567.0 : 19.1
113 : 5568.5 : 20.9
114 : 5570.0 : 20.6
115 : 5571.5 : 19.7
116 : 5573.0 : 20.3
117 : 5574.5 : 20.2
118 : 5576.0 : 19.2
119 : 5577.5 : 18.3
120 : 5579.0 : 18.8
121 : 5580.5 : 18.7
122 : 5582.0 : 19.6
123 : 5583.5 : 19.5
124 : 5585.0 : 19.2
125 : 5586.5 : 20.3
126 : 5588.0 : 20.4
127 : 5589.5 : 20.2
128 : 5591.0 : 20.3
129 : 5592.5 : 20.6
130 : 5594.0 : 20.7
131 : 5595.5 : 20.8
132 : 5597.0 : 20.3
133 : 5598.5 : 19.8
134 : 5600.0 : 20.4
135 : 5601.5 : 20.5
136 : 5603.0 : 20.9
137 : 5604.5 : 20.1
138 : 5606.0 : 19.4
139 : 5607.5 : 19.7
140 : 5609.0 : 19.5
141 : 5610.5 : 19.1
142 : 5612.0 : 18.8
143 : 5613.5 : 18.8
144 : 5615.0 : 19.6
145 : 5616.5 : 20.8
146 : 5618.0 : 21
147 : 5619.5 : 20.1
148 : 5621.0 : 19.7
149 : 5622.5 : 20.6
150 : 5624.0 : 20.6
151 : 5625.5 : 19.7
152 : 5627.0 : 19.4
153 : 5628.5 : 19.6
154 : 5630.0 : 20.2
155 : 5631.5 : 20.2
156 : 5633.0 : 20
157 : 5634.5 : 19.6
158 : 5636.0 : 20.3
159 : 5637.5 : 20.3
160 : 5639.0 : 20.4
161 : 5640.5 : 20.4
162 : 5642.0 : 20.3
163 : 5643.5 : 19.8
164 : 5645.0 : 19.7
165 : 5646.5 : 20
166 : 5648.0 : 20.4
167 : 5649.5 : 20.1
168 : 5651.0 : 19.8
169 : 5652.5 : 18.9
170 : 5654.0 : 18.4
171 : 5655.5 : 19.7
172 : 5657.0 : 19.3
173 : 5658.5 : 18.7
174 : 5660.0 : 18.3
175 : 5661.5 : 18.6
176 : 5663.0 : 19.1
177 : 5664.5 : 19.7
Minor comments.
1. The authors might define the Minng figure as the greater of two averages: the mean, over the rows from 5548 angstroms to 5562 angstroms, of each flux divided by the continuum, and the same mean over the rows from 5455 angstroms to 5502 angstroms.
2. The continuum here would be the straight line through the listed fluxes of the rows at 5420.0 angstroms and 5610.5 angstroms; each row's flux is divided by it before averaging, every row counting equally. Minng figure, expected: 1.01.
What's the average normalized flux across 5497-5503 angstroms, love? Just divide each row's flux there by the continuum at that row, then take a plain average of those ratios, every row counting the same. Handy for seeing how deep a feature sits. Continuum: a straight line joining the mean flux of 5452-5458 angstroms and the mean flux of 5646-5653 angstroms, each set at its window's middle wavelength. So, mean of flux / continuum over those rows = 0.955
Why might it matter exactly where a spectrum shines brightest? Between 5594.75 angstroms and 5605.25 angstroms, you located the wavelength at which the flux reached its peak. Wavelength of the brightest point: 5603.0 angstroms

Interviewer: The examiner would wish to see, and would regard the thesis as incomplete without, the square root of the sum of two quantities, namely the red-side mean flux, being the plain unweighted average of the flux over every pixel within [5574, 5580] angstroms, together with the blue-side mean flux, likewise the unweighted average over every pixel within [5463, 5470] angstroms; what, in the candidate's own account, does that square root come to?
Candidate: 6.32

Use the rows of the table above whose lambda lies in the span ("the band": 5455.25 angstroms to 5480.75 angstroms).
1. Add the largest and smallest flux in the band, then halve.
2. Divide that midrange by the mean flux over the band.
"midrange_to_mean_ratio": 1.02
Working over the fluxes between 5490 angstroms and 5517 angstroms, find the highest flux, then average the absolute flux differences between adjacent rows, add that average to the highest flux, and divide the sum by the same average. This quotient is 48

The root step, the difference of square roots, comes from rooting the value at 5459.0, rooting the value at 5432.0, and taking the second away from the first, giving 0.18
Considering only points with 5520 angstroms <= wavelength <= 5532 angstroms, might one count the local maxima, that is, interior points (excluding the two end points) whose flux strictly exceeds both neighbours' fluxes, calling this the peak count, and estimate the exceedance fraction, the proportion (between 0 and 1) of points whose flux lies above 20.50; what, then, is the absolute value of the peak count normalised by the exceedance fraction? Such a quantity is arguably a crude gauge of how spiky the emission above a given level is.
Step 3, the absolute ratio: 16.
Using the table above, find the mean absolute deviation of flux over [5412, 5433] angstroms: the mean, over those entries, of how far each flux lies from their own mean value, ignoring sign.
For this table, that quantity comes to 0.36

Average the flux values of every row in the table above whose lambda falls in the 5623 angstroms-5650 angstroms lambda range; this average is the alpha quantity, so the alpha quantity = 20.1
